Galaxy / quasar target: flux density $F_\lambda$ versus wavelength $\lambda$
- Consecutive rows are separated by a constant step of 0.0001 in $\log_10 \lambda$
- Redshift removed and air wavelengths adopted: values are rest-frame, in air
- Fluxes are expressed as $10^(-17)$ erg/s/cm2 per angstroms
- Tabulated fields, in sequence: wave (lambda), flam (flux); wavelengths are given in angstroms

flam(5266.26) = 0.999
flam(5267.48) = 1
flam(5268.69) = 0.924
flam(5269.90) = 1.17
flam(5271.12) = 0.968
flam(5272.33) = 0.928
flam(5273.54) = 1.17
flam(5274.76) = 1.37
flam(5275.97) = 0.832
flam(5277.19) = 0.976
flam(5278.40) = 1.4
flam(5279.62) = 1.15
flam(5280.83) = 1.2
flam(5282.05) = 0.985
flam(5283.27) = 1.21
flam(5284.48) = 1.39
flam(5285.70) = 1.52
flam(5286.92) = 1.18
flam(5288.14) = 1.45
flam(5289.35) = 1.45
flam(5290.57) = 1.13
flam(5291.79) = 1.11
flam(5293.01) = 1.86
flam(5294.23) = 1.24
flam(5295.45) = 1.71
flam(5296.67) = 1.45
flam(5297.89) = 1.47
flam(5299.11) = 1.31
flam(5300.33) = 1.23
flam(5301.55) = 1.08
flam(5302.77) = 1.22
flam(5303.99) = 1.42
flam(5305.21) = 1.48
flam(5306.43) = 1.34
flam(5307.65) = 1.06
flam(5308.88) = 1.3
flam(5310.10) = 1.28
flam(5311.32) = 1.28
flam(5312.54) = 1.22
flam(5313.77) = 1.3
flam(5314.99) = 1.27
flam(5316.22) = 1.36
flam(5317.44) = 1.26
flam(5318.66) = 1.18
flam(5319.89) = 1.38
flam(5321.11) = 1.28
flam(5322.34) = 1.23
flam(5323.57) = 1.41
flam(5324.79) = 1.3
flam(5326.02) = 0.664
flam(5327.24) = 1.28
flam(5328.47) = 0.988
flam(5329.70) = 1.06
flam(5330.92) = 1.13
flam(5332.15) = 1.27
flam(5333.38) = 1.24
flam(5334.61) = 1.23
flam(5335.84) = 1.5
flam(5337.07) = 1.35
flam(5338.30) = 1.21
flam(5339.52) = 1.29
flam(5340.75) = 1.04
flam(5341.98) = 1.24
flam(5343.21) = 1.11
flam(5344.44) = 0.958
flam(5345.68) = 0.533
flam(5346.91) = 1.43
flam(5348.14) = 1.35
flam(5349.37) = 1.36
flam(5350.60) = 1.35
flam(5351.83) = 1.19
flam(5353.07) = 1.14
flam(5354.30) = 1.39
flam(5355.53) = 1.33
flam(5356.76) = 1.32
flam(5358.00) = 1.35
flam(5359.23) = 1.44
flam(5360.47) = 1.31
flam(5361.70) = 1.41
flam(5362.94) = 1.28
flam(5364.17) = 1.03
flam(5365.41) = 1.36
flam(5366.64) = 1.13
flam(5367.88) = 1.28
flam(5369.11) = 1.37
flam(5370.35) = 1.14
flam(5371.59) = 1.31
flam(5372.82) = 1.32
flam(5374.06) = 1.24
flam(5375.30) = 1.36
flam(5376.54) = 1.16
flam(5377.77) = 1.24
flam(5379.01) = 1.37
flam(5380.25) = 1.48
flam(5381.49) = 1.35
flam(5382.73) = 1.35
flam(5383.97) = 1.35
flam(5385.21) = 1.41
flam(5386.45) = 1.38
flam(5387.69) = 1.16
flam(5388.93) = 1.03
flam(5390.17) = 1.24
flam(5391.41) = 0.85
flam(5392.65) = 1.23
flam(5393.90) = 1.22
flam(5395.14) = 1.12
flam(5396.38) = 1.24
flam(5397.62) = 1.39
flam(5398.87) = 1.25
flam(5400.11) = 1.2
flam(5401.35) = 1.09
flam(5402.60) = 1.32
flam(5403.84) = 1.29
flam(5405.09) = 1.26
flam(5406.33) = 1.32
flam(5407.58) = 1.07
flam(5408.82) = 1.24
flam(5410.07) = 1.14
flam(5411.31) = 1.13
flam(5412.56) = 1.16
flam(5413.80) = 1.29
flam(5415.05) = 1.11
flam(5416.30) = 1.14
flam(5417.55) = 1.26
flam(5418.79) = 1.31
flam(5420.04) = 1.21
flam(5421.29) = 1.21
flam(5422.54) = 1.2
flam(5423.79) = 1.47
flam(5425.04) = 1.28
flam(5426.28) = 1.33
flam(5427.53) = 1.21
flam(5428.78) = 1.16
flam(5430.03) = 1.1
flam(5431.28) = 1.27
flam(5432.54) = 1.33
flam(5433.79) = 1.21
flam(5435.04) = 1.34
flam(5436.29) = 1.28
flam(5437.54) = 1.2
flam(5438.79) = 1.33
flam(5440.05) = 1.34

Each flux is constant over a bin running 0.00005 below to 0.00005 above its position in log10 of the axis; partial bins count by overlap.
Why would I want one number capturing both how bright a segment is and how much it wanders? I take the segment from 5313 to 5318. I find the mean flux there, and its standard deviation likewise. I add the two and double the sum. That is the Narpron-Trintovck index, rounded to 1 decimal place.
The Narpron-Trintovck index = 2.7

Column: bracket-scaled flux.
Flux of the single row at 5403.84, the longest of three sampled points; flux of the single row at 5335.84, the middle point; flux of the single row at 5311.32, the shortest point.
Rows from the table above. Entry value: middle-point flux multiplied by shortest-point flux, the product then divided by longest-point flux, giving 1.5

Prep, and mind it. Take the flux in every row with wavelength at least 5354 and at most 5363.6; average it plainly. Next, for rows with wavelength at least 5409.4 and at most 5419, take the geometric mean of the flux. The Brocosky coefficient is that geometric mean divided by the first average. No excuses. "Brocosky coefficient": 0.88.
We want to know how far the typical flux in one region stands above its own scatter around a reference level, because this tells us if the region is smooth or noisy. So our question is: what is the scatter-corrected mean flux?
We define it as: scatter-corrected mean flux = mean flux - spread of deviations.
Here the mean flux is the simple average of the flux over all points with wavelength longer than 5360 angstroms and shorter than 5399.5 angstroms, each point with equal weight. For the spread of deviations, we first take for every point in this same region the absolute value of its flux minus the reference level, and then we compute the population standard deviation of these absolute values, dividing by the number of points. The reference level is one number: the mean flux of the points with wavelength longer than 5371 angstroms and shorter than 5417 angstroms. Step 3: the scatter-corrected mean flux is 1.18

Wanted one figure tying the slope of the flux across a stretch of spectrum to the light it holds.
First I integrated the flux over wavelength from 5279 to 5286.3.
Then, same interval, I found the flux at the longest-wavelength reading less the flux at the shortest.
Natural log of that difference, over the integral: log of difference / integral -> -0.11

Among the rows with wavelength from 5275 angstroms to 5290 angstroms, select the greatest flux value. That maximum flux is 1.52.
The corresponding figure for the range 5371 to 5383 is 1.48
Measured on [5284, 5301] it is 1.86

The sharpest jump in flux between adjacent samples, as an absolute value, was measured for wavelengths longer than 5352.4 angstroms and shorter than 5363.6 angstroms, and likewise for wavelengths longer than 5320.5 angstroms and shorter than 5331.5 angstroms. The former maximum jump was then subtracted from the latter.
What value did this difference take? 0.39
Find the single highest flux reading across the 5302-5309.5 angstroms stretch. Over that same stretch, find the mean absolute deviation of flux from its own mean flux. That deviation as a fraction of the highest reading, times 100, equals 7.4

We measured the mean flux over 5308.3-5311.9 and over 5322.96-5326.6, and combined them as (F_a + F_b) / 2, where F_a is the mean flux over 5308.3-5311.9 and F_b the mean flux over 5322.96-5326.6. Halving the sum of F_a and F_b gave 1.21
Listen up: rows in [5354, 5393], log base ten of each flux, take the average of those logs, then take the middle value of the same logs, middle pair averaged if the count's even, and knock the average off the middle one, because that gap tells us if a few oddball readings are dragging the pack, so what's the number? 0.016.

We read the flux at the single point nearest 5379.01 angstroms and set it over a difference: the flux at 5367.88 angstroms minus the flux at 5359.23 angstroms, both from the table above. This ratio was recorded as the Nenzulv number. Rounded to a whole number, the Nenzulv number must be -9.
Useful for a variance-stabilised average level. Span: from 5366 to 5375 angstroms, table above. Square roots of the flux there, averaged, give 1.12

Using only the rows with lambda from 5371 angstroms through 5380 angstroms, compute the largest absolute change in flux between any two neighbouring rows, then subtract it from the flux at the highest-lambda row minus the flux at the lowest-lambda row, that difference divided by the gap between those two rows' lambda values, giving -0.2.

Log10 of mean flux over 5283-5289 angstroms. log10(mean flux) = 0.13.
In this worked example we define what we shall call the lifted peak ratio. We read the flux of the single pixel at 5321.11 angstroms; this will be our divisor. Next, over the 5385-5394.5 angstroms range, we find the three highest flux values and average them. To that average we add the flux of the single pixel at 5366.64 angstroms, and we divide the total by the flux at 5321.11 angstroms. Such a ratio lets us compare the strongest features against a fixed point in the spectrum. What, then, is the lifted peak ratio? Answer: 1.9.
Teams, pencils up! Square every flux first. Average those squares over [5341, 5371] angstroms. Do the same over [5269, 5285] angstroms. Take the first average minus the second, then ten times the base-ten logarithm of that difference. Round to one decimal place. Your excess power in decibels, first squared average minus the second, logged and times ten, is -5.8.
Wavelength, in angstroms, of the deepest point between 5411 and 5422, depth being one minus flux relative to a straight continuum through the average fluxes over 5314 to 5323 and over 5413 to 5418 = 5415.05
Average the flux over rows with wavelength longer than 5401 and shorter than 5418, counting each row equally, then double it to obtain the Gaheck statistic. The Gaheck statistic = 2.40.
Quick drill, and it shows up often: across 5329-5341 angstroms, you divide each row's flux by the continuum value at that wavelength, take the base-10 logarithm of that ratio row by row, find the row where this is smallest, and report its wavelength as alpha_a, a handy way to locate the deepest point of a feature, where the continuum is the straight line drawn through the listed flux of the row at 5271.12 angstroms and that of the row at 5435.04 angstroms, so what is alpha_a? 5340.75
